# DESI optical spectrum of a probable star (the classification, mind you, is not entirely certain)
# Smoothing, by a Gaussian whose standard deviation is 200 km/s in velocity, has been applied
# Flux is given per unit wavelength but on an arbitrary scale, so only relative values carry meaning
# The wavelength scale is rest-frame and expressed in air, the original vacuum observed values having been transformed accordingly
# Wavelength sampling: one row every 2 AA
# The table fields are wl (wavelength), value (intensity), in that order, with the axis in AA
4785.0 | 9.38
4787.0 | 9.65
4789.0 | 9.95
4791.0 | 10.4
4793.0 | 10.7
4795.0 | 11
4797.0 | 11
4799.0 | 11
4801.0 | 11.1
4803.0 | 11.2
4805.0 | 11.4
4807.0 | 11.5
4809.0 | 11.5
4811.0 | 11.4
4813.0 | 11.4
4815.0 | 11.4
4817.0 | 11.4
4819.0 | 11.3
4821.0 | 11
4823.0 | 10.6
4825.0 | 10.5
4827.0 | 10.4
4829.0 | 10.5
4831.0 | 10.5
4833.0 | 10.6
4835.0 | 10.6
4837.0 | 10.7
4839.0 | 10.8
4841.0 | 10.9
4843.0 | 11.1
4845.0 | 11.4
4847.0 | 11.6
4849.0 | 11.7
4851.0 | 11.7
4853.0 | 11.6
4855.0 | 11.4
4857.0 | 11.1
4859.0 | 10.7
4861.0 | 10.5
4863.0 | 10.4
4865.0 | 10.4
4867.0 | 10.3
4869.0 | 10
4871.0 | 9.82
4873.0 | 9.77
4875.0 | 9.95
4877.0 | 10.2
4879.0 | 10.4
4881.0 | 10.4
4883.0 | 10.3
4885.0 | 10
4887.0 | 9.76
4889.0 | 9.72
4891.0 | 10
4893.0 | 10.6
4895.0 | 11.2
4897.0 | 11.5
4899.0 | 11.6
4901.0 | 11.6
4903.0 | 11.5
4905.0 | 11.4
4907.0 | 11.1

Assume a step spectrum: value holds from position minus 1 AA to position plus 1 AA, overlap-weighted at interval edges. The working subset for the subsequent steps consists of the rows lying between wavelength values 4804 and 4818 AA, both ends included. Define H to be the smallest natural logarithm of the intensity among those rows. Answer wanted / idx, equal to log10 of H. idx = 0.386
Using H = 2.43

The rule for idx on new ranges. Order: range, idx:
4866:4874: 0.358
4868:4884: 0.358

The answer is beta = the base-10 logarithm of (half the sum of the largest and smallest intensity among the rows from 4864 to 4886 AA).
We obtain 1.004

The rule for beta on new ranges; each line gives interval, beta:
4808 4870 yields 1.035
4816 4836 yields 1.037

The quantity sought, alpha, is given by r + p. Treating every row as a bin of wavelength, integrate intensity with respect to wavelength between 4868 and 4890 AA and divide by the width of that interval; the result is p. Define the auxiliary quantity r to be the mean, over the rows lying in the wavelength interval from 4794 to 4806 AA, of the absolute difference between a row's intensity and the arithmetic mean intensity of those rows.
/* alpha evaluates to 10.2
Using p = 10.0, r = 0.12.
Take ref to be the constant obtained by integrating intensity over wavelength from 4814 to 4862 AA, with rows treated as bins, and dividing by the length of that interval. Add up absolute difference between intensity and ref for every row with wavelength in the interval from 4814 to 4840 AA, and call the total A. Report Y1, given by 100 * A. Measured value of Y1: 490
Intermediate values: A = 4.9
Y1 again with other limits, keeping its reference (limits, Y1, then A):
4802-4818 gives 320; 3.2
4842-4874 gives 971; 9.7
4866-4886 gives 886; 8.9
